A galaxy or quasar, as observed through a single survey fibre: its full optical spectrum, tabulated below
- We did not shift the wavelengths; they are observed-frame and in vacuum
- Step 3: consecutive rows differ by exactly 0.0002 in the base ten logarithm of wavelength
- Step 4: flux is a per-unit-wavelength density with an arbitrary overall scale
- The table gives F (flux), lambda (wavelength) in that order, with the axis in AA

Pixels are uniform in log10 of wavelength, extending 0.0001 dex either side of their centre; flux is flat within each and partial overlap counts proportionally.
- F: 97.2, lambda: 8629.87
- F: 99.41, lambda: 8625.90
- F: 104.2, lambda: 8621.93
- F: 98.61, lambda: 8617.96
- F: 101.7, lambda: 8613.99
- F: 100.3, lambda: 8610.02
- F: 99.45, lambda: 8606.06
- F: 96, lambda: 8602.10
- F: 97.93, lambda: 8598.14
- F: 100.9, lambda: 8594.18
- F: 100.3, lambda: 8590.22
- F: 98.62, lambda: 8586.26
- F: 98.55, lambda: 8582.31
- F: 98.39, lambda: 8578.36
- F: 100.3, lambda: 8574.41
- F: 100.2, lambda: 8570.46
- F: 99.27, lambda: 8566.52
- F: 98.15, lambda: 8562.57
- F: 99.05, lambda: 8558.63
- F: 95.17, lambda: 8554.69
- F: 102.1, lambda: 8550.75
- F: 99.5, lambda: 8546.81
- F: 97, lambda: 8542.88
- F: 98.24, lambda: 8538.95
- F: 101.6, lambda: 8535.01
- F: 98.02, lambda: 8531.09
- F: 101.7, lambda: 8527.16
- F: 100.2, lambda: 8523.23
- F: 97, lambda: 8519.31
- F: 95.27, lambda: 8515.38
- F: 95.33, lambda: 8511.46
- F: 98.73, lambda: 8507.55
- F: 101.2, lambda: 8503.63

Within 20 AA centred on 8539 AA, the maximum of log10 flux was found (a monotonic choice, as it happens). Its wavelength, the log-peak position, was 8535.01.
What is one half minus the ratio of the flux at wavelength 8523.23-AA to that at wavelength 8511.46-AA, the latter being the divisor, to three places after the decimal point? -0.551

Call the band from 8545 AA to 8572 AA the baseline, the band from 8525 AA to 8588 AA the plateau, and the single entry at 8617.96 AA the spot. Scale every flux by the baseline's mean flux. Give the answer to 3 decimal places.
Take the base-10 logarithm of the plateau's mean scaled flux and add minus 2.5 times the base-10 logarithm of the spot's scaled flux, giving 0.005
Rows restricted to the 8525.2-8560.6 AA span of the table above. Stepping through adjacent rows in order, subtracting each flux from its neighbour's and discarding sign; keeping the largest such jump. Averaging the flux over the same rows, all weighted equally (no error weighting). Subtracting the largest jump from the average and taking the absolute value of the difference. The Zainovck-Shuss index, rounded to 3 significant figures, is 92.2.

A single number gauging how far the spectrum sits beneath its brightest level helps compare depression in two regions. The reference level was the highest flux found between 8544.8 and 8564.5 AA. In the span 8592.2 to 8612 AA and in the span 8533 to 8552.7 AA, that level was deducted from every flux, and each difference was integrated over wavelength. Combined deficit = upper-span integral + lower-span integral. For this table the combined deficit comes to -111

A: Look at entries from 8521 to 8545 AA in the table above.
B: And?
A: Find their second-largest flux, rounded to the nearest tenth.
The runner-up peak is 101.6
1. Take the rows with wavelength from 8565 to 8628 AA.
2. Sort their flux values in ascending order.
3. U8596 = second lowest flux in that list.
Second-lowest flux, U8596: 97.93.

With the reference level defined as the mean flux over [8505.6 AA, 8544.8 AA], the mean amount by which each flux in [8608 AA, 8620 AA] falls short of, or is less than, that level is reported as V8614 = -1.9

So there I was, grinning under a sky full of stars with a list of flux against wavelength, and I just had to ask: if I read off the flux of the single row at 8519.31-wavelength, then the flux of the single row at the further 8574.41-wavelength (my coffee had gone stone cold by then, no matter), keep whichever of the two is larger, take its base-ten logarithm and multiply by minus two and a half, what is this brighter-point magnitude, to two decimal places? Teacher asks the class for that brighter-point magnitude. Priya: -5.00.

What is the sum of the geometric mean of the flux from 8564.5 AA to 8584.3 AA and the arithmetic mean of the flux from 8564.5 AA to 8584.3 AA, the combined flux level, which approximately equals 199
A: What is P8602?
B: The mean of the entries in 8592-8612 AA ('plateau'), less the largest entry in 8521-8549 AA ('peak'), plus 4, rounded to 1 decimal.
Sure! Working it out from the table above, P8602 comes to 1.2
